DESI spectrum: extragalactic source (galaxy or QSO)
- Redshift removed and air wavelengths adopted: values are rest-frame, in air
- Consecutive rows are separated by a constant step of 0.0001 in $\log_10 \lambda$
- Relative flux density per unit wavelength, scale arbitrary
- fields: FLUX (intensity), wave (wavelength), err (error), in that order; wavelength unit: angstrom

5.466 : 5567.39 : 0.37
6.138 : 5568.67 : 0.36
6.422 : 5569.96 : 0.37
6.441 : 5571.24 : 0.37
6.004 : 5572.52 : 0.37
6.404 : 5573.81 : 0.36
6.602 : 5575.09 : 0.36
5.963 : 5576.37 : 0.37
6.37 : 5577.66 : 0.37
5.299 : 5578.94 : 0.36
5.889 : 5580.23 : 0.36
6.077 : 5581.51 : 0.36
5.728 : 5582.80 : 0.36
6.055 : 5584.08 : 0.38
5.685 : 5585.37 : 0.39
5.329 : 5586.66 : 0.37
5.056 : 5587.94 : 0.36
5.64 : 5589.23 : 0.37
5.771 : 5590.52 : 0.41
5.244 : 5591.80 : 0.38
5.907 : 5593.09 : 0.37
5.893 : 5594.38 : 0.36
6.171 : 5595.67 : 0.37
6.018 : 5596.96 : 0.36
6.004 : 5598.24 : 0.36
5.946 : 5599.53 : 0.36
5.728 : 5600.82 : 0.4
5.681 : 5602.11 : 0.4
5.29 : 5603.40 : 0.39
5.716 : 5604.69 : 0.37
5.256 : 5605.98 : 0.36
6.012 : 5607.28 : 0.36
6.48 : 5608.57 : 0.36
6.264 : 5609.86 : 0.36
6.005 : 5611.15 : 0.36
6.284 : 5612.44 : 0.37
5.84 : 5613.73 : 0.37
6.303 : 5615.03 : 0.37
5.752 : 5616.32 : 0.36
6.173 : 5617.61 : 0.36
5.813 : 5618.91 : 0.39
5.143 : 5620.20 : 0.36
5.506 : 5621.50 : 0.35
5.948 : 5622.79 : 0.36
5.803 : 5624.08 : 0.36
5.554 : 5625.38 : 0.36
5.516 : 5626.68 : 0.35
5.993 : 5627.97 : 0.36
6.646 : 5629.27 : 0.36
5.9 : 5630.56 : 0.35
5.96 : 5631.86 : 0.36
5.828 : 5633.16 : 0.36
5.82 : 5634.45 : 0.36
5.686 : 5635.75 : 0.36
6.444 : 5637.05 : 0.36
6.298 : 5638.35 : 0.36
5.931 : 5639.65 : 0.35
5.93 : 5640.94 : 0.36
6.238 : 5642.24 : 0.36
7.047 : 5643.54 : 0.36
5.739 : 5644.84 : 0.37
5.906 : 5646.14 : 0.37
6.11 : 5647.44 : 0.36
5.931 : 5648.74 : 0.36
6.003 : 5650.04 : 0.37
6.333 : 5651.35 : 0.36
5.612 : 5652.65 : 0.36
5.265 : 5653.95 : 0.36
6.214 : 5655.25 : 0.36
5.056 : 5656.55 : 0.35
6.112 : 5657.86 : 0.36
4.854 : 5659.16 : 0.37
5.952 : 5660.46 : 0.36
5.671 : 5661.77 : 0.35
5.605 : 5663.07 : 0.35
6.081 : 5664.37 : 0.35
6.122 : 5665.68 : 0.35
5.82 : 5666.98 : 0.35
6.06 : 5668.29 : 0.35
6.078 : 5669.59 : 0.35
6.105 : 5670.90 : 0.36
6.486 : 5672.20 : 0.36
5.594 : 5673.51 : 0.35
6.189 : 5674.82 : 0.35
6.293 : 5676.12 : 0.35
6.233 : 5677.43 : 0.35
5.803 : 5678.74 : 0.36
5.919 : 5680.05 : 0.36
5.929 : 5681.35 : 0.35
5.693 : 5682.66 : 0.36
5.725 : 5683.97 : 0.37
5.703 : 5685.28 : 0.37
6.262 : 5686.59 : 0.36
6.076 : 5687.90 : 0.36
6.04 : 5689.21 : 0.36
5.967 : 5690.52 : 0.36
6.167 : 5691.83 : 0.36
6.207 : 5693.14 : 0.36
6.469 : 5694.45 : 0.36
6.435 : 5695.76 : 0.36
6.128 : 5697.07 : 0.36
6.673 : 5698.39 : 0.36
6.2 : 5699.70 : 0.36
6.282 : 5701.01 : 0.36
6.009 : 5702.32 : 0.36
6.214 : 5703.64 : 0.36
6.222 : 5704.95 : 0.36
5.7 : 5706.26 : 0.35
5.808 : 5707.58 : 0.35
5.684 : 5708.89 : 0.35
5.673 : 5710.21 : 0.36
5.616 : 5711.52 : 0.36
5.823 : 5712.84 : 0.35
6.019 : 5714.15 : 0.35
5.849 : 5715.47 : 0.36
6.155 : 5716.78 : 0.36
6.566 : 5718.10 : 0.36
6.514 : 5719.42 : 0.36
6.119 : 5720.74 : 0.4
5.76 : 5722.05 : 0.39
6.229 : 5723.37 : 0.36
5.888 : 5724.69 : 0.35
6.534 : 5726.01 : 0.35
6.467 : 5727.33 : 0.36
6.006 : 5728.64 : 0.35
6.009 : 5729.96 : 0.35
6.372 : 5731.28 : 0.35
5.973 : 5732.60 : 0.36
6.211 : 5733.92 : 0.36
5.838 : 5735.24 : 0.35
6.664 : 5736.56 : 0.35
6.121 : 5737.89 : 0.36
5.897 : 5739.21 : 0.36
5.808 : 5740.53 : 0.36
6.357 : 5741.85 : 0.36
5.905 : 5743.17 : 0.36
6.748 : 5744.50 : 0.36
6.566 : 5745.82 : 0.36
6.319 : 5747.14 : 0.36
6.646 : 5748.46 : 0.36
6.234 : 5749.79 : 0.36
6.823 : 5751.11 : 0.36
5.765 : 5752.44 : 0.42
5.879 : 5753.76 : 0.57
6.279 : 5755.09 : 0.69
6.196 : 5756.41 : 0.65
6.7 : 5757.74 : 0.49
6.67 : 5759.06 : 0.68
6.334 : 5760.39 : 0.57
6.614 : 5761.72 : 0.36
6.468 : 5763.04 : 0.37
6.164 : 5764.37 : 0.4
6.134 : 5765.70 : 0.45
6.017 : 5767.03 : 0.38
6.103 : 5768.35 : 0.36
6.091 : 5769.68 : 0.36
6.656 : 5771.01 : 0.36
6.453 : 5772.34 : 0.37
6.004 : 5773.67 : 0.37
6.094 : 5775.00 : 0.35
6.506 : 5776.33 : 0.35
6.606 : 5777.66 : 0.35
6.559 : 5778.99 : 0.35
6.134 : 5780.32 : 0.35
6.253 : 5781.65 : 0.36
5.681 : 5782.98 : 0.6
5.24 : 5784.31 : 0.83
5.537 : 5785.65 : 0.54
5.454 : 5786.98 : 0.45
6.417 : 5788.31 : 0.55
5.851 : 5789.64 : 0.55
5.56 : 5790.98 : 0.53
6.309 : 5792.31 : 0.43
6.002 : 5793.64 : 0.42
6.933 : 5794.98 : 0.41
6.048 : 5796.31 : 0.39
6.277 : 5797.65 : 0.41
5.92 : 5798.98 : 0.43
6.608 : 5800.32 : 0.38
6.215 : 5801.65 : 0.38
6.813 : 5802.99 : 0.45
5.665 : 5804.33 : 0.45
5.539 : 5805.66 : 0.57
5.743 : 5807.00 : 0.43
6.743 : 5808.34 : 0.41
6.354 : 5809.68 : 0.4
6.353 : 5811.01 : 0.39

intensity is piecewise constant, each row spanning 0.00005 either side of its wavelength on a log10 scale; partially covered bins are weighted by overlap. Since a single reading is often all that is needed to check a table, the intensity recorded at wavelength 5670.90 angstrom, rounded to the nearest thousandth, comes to 6.105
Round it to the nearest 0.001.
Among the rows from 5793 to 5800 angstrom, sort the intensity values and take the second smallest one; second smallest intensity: 6.002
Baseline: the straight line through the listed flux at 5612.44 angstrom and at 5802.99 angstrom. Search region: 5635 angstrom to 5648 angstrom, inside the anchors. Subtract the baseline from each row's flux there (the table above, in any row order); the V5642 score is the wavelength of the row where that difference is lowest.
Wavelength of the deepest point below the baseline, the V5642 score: 5635.75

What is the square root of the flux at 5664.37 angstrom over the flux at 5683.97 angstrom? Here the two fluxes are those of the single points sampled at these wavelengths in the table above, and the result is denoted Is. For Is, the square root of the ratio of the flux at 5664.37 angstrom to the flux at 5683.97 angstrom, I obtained 1.03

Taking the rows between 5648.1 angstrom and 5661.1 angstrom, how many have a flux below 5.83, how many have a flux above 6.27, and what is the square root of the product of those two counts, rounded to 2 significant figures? 2.0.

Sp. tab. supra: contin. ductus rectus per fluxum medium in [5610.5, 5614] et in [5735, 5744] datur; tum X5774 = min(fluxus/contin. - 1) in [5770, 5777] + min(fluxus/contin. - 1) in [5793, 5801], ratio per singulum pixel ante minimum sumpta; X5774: -0.05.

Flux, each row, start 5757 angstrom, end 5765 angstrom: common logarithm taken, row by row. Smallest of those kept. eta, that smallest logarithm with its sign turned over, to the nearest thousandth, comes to -0.790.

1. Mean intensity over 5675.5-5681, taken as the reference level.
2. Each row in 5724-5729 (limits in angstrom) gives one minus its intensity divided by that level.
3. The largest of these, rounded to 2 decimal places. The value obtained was 0.03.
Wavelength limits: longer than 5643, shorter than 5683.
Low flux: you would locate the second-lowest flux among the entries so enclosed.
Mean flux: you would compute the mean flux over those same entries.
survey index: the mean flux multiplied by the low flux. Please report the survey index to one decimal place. 30.0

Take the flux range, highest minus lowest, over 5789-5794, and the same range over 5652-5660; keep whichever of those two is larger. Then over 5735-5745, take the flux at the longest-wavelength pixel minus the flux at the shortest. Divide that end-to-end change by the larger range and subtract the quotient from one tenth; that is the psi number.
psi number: -0.6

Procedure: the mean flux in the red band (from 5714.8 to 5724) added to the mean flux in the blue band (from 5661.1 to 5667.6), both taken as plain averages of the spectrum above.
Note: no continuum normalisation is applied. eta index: 12.0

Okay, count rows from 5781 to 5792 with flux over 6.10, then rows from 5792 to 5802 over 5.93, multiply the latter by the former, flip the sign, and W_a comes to -14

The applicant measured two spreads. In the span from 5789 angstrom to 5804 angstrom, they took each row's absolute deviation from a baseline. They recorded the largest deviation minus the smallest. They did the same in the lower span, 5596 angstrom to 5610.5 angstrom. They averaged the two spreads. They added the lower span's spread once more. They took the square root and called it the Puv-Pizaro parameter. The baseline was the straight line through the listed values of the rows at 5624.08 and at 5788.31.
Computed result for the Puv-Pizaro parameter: 1.21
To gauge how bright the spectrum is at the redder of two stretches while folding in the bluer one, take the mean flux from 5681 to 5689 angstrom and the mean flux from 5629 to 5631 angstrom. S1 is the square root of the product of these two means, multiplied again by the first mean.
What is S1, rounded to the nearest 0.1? 35.9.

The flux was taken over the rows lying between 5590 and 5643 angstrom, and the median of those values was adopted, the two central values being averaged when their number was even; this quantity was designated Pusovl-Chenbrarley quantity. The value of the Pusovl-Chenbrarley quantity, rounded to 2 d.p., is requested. 5.91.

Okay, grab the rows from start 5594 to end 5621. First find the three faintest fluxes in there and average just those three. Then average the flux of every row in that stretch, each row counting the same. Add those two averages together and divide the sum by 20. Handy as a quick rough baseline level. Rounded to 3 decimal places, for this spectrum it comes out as 0.556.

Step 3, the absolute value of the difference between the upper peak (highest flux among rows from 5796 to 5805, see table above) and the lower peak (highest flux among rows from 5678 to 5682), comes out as 0.9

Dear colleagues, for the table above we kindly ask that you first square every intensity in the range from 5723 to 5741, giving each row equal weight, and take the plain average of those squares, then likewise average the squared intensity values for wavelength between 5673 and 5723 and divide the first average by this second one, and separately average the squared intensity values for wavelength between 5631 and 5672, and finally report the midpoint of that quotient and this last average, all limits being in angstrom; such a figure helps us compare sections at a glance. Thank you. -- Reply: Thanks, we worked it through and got 18.2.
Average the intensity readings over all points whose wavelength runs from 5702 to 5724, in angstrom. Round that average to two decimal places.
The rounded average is 6.00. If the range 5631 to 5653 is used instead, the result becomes 6.05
